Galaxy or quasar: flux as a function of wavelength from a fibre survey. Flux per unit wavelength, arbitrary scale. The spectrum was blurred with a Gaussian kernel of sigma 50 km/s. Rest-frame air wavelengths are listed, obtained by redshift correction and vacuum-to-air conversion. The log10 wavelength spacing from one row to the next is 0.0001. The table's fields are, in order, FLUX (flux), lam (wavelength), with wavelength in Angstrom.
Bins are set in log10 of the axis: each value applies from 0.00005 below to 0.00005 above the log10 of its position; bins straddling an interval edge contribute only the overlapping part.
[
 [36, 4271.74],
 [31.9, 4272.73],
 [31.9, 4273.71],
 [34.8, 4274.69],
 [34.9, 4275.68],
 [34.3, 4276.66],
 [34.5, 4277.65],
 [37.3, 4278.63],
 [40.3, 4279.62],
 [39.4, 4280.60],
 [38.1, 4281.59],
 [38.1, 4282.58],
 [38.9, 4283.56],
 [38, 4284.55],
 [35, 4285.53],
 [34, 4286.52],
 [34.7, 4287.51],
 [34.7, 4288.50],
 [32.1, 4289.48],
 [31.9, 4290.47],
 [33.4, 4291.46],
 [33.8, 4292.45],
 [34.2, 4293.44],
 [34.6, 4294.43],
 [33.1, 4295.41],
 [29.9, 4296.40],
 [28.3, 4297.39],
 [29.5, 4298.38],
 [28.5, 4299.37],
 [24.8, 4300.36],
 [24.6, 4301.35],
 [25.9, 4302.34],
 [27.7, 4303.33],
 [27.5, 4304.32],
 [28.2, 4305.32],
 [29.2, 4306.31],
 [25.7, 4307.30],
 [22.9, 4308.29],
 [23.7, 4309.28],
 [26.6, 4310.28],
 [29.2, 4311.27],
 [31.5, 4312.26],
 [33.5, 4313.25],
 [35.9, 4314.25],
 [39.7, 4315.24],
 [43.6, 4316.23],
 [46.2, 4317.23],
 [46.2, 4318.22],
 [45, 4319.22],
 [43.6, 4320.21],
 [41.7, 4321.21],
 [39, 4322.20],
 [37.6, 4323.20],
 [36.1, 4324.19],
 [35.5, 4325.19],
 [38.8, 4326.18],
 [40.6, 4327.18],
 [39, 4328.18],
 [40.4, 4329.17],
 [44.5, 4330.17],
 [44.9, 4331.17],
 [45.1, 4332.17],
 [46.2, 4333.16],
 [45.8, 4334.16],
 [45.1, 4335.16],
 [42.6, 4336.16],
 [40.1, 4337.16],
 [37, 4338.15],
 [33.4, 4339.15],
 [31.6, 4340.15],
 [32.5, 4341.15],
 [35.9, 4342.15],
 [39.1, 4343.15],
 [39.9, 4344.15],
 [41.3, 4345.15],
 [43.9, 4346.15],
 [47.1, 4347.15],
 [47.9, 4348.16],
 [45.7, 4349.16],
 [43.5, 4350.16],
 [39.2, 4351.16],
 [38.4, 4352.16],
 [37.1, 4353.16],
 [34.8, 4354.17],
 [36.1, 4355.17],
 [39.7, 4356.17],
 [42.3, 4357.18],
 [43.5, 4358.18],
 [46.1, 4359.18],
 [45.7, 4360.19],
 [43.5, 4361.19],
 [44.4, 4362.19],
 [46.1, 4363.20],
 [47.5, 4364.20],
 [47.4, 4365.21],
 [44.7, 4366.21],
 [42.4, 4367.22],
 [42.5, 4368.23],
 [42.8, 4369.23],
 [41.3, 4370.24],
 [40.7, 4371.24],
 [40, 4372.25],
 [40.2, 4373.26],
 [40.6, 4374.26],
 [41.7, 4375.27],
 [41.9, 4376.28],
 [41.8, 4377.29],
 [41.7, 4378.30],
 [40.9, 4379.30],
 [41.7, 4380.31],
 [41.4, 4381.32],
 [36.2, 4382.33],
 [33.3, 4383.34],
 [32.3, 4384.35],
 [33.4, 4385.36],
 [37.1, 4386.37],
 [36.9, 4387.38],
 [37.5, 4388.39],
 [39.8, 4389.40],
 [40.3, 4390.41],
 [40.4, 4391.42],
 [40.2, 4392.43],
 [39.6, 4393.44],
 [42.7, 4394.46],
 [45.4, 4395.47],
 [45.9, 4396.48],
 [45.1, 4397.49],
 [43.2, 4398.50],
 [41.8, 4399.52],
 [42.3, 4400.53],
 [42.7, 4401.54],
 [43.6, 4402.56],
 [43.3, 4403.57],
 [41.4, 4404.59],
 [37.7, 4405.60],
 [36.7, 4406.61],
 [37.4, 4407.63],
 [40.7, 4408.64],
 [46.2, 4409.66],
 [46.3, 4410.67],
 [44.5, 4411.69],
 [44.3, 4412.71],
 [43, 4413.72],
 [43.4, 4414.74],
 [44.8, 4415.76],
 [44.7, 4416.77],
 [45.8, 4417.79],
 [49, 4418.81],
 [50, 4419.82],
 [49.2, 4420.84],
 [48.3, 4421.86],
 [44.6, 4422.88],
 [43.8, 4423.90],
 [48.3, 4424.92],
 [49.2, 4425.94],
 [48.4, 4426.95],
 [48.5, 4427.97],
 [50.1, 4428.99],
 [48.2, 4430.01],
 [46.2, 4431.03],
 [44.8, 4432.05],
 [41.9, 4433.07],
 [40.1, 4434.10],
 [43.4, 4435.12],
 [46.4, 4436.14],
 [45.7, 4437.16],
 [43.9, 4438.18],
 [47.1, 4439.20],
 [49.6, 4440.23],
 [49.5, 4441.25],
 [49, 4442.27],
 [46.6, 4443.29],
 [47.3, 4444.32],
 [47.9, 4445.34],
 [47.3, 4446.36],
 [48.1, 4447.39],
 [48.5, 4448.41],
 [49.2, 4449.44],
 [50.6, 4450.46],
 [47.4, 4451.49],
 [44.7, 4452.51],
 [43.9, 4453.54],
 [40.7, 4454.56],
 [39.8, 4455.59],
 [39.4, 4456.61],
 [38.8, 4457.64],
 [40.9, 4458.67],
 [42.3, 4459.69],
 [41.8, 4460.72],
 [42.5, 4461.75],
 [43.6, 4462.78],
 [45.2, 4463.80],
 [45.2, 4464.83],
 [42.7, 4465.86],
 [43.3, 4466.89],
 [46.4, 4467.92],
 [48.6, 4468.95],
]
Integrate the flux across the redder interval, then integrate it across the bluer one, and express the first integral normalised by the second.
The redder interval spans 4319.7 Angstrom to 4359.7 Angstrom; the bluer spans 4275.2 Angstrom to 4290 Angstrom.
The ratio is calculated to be 3.0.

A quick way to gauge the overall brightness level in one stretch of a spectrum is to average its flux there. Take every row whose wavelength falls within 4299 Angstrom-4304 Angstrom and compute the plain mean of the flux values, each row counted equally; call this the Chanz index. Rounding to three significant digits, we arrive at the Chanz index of 26.3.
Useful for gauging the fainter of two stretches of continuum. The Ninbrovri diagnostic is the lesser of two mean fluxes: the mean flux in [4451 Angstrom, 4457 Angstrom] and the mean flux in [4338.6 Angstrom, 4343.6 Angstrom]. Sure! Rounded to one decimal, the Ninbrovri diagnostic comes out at 34.5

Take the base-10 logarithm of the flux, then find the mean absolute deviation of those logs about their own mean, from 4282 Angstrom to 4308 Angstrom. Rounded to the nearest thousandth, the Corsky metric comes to 0.051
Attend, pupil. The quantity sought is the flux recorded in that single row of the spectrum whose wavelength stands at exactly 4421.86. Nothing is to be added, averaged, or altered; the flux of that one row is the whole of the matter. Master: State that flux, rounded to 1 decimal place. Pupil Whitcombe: 48.3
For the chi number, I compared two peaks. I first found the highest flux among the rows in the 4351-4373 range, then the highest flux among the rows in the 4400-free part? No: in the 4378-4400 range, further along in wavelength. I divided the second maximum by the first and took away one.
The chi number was -0.034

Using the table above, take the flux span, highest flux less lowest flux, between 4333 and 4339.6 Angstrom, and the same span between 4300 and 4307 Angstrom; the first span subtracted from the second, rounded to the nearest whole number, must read -8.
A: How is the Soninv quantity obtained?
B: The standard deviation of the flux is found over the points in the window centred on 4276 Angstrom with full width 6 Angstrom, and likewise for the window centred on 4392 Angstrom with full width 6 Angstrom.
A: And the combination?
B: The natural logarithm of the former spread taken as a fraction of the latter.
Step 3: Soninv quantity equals 0.4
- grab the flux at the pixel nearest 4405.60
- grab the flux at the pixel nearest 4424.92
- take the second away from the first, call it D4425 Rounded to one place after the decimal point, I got -10.6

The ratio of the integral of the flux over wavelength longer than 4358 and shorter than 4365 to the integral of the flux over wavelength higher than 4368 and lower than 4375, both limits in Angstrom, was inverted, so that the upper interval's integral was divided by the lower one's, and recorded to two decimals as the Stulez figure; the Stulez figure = 0.91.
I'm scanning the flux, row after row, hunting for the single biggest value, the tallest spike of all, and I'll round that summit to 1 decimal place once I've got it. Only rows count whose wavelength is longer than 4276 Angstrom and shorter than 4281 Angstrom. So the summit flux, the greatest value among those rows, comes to 40.3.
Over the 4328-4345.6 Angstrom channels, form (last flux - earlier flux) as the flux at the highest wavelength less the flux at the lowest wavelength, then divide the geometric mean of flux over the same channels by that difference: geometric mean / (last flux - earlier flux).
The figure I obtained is 17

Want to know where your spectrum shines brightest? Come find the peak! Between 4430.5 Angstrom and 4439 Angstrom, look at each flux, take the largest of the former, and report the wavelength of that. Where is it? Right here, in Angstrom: 4436.14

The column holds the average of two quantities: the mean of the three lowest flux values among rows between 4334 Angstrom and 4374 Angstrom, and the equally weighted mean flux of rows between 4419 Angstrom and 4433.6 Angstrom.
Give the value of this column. 40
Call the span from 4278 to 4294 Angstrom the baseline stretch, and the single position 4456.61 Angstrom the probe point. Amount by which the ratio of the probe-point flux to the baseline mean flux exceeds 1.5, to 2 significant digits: -0.40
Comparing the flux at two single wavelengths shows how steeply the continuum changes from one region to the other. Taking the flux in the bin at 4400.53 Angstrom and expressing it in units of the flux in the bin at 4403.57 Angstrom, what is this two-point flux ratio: 0.98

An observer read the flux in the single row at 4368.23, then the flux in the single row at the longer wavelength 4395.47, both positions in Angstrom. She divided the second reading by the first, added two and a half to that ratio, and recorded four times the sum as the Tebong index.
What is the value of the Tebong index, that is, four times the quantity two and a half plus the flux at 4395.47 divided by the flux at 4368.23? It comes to 14.3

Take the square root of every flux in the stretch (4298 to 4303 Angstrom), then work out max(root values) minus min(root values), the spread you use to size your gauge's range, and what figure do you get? 0.5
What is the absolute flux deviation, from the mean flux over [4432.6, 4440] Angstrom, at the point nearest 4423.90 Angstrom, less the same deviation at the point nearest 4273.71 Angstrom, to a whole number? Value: -12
